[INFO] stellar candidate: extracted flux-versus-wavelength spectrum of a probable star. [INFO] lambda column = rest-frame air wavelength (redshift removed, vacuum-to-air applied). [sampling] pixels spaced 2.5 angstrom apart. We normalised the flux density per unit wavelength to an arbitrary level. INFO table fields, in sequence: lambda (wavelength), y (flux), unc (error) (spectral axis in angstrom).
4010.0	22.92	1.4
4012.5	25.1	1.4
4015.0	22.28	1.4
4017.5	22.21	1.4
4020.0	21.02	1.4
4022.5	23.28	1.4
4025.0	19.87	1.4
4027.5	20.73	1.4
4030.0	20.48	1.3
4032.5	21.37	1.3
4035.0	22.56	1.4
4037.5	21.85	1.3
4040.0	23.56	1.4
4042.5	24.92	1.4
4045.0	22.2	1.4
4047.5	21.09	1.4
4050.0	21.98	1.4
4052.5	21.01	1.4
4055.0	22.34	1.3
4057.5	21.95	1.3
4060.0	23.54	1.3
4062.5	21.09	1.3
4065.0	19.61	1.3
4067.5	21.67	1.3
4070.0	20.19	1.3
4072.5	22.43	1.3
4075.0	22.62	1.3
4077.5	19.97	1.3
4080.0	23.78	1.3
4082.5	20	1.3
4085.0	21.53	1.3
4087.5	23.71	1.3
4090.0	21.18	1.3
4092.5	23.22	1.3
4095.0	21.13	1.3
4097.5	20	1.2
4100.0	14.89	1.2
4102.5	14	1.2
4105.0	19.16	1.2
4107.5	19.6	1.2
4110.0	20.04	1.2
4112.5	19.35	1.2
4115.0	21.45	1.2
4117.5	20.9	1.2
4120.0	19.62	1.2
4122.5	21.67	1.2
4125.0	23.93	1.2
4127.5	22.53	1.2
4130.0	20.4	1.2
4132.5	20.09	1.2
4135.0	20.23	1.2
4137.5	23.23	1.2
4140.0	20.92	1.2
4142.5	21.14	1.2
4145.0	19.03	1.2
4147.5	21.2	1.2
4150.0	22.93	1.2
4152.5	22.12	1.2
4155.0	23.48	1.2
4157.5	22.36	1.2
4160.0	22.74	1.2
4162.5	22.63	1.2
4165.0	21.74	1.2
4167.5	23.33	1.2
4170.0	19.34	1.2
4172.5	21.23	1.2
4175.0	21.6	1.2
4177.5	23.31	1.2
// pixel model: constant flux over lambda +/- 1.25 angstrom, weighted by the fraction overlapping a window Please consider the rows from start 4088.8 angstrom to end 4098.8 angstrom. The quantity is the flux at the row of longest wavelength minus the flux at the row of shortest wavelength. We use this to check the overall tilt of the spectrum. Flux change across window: -1.2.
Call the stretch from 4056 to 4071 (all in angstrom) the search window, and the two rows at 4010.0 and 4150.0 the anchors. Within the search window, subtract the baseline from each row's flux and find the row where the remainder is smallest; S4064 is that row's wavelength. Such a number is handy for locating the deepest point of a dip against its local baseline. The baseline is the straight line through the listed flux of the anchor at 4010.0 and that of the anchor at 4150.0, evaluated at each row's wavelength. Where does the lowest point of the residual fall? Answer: 4065.0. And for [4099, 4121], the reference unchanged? 4102.5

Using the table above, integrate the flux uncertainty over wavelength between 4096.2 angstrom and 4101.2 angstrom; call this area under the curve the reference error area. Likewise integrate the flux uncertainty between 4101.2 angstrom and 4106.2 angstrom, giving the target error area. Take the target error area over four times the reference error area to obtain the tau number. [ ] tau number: 0.250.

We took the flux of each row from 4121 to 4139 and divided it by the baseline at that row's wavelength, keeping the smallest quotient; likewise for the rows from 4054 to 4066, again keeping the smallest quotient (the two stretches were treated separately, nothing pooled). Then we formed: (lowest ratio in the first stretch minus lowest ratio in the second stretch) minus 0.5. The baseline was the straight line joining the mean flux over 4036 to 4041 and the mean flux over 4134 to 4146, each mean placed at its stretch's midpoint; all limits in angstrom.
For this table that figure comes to -0.43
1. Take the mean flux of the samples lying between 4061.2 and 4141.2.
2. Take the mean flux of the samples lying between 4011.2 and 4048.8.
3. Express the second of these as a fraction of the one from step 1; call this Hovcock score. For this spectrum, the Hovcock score 1.07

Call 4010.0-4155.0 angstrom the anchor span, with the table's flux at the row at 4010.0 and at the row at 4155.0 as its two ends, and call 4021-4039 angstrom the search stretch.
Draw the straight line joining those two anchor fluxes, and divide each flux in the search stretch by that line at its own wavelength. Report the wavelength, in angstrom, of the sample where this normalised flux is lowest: 4025.0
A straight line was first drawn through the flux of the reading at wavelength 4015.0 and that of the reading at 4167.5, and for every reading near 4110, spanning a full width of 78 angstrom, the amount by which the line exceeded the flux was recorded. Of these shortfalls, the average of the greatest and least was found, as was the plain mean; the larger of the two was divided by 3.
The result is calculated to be 1.3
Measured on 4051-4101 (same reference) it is 1.2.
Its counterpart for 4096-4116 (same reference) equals 1.7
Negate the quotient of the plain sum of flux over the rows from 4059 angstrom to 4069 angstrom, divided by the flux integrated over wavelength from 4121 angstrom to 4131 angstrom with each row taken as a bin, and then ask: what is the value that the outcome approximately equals -0.39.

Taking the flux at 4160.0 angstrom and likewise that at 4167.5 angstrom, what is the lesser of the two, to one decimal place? 22.7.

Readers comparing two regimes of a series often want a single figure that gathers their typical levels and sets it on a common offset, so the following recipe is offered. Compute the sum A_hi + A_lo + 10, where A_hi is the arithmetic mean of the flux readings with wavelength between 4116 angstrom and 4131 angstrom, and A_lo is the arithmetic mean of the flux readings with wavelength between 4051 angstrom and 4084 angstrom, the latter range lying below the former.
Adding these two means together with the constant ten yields 53.1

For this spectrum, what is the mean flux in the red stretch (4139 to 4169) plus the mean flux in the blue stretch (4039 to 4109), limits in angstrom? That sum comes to 43.1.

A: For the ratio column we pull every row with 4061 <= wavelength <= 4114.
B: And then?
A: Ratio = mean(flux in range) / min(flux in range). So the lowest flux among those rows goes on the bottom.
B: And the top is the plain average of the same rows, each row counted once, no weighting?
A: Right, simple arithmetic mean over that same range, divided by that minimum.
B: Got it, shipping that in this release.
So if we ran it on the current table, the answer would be 1.46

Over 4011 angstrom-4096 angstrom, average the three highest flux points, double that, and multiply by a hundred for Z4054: 4920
